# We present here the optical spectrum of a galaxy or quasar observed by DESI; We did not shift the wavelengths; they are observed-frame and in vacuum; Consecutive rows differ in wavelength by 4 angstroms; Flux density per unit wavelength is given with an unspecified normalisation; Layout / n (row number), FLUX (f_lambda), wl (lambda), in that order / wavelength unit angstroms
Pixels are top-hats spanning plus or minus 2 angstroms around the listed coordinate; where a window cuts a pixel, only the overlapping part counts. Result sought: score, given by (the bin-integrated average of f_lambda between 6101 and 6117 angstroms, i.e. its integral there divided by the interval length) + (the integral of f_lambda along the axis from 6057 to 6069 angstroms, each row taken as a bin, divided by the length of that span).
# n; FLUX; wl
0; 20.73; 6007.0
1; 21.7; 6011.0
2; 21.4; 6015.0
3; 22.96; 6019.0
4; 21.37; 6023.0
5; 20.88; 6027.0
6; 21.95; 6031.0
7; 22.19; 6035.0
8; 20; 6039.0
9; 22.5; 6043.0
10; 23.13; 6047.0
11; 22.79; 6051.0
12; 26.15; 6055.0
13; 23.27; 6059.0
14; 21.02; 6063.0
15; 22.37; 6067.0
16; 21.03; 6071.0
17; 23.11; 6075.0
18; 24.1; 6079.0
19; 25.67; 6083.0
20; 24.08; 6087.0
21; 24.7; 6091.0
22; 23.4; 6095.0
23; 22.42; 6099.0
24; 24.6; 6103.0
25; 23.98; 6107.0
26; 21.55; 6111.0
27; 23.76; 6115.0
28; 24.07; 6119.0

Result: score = 45.7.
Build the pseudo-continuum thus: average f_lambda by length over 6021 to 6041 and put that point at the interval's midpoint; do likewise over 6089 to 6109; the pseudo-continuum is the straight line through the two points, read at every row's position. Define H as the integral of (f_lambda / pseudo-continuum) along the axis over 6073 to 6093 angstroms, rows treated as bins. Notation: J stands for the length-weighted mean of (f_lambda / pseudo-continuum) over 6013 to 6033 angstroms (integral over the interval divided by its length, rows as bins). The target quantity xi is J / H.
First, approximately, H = 20.95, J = 1.04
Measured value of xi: 0.0494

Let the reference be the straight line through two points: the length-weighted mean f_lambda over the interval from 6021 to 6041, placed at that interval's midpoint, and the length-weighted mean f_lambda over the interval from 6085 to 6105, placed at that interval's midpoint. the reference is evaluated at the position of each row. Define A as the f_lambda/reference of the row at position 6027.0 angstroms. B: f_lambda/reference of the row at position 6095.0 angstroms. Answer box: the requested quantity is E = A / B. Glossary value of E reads 1.01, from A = 0.99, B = 0.98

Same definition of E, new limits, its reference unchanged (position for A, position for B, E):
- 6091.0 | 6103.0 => 1.02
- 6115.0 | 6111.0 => 1.10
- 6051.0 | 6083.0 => 0.94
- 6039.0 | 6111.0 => 1.05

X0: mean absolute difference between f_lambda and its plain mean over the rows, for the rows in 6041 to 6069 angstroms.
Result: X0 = 0.99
